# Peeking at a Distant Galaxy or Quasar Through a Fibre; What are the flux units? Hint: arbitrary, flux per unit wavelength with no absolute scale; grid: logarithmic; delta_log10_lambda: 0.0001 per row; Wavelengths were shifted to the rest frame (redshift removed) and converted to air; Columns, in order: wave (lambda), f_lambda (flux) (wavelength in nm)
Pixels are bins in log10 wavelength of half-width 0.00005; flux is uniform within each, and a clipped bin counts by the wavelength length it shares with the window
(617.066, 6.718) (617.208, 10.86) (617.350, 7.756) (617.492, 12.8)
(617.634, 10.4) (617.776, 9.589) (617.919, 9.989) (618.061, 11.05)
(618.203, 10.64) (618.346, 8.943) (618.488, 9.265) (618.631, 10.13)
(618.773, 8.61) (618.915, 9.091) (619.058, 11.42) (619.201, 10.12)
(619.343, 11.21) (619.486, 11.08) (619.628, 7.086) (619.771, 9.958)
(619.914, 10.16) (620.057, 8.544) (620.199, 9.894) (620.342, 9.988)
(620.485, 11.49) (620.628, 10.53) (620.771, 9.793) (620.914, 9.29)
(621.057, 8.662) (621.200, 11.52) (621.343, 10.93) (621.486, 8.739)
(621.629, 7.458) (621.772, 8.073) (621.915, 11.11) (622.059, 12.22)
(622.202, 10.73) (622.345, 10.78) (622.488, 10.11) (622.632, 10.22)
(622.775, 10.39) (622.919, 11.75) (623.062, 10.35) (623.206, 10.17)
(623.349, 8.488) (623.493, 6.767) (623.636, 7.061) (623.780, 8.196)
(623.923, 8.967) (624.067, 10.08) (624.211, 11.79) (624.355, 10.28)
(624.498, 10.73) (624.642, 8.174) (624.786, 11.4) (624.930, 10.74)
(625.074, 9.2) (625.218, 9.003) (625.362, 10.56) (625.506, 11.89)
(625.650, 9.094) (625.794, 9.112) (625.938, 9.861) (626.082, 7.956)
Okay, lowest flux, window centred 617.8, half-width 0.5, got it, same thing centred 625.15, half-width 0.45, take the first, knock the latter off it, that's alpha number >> -1.2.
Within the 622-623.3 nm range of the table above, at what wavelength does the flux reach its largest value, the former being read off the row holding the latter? 622.059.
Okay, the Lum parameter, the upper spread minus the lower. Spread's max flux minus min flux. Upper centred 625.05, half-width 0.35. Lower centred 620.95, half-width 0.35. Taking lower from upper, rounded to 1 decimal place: -0.5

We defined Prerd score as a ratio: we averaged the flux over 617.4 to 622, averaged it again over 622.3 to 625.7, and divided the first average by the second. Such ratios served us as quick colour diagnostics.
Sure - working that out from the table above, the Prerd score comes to 1.008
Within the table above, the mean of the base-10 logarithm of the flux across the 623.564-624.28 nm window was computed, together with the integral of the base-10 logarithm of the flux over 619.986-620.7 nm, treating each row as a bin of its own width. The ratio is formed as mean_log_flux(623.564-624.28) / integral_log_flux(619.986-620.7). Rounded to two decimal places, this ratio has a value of 1.34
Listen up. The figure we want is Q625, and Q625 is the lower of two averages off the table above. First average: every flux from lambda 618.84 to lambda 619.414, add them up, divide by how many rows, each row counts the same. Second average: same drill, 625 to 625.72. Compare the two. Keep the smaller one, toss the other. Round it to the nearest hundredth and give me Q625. 9.95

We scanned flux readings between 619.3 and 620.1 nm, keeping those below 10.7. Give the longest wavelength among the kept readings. 620.057 nm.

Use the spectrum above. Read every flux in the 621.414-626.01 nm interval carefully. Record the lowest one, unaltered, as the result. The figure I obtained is 6.767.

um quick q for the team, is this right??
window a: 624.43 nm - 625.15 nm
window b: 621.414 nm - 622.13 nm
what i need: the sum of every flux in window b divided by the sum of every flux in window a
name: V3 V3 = 0.947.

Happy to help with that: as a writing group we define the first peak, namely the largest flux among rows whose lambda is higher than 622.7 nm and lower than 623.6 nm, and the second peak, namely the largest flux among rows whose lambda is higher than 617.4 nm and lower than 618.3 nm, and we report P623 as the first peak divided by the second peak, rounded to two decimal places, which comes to 0.92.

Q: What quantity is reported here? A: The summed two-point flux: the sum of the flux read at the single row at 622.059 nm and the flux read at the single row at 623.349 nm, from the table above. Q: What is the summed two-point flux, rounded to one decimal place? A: 20.7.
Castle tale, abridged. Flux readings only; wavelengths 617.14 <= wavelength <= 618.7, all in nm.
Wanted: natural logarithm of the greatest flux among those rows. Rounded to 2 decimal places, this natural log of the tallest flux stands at 2.55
